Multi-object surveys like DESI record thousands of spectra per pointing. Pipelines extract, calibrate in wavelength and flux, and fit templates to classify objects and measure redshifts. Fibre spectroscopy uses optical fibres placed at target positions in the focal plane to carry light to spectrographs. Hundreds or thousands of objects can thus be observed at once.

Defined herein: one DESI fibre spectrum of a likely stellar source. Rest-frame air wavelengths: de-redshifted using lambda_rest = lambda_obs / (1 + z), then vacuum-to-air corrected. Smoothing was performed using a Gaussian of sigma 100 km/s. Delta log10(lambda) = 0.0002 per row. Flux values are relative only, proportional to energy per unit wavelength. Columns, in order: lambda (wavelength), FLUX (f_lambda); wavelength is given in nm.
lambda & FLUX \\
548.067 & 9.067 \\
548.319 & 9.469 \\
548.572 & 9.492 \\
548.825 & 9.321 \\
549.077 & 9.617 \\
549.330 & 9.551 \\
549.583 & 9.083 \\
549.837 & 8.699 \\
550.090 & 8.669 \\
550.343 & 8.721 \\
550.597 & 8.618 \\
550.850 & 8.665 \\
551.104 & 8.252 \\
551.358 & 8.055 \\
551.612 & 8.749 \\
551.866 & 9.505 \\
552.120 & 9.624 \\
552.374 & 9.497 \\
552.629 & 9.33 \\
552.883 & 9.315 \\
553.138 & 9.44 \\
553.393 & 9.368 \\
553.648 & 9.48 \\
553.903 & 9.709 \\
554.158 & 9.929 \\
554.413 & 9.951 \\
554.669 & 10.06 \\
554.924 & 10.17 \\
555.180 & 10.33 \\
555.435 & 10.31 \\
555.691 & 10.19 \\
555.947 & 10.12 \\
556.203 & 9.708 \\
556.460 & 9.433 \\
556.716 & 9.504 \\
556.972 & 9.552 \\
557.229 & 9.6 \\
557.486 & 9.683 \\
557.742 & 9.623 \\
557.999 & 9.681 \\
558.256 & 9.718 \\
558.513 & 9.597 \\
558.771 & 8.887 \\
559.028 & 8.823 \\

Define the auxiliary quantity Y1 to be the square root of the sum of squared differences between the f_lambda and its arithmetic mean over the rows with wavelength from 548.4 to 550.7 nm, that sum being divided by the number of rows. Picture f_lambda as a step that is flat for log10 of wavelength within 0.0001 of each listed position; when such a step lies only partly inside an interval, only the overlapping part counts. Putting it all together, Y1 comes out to 0.39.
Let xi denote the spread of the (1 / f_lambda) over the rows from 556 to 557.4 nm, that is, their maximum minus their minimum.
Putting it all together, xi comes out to 0.0030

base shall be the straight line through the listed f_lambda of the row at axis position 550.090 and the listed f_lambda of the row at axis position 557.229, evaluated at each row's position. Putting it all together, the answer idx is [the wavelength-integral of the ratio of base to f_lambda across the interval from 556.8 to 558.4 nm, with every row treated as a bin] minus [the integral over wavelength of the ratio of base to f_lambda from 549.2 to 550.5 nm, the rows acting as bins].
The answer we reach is 0.34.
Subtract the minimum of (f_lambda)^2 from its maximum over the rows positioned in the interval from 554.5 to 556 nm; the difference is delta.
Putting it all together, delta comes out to 5.5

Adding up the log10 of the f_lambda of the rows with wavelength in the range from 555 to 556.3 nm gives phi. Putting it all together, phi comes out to 5.03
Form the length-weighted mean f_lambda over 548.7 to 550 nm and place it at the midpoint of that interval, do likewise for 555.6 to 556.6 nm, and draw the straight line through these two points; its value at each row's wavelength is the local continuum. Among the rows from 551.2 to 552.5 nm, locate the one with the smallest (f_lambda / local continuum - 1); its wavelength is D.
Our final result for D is 551.358 nm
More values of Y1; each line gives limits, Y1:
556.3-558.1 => 0.09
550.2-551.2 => 0.18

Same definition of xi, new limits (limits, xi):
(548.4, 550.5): 0.0114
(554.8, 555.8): 0.0015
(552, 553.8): 0.0034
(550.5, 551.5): 0.0087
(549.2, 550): 0.0103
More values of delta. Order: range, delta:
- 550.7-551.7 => 11.7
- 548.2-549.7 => 10.0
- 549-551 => 18.2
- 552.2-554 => 7.5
